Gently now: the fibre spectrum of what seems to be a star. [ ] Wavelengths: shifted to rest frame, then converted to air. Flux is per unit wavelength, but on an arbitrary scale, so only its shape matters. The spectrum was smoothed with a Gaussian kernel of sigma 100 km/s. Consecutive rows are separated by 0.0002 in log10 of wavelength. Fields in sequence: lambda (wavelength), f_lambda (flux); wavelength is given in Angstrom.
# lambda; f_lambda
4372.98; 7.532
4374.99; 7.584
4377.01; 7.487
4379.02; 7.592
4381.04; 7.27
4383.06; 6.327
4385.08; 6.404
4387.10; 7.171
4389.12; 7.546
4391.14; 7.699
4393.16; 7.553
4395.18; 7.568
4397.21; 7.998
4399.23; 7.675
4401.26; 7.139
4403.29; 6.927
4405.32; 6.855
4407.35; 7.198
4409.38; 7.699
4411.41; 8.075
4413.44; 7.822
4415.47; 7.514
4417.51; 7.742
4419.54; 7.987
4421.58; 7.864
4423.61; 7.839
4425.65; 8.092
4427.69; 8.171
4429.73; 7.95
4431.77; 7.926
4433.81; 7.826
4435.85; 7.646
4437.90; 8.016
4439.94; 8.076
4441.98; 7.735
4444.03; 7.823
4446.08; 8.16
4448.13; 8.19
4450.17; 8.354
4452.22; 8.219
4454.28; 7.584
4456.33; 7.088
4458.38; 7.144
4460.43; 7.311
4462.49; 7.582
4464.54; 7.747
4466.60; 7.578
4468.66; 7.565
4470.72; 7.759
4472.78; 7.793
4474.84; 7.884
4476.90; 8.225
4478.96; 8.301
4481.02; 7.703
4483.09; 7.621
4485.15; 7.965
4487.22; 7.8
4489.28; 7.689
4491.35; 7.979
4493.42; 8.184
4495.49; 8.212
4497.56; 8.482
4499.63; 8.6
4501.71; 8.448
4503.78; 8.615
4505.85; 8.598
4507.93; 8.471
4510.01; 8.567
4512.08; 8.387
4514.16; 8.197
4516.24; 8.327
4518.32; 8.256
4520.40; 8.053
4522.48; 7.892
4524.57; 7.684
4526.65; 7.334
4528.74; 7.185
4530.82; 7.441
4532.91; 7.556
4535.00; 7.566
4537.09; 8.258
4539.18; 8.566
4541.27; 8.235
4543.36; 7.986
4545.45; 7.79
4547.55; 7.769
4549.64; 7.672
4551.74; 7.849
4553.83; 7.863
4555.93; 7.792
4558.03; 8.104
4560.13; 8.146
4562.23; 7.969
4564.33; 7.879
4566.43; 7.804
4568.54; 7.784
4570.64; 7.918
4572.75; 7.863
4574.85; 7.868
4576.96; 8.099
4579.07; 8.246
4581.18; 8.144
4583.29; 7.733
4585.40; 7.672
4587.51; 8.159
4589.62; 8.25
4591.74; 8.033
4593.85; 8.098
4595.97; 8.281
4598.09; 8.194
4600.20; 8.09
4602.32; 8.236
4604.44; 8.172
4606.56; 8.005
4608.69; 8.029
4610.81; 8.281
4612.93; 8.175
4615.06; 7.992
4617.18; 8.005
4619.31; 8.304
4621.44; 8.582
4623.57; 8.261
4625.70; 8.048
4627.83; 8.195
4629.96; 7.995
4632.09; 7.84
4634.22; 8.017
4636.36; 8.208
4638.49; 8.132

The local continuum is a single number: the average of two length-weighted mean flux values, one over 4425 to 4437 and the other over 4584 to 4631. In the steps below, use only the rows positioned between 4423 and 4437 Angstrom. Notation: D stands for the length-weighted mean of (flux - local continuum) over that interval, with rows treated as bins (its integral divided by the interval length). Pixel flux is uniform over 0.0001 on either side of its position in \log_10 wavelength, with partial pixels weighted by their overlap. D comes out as -0.11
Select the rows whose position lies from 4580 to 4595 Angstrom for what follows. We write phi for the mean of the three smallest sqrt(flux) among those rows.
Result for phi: 2.79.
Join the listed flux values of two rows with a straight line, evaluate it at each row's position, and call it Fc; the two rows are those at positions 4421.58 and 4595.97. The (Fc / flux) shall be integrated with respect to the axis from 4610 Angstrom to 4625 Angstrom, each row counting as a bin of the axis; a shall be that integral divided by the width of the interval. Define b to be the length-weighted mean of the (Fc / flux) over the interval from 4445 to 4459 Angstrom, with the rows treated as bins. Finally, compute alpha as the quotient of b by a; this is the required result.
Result 1.00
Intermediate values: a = 1.01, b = 1.02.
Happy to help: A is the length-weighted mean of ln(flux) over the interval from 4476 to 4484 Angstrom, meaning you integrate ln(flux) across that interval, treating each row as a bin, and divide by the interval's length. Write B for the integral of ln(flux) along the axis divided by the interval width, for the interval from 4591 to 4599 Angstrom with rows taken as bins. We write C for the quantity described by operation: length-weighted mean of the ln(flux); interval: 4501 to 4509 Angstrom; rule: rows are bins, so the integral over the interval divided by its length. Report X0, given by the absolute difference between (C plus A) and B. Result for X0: 2.12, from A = 2.07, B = 2.10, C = 2.14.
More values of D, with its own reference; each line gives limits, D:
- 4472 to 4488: -0.12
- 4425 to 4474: -0.23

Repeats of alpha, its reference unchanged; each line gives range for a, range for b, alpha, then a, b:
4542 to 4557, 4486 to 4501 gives 0.95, 1.04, 0.99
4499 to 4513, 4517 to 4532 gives 1.12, 0.95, 1.06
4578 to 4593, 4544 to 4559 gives 1.01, 1.03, 1.04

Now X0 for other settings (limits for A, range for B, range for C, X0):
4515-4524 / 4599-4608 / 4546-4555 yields 2.05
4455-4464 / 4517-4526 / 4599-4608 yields 2.01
